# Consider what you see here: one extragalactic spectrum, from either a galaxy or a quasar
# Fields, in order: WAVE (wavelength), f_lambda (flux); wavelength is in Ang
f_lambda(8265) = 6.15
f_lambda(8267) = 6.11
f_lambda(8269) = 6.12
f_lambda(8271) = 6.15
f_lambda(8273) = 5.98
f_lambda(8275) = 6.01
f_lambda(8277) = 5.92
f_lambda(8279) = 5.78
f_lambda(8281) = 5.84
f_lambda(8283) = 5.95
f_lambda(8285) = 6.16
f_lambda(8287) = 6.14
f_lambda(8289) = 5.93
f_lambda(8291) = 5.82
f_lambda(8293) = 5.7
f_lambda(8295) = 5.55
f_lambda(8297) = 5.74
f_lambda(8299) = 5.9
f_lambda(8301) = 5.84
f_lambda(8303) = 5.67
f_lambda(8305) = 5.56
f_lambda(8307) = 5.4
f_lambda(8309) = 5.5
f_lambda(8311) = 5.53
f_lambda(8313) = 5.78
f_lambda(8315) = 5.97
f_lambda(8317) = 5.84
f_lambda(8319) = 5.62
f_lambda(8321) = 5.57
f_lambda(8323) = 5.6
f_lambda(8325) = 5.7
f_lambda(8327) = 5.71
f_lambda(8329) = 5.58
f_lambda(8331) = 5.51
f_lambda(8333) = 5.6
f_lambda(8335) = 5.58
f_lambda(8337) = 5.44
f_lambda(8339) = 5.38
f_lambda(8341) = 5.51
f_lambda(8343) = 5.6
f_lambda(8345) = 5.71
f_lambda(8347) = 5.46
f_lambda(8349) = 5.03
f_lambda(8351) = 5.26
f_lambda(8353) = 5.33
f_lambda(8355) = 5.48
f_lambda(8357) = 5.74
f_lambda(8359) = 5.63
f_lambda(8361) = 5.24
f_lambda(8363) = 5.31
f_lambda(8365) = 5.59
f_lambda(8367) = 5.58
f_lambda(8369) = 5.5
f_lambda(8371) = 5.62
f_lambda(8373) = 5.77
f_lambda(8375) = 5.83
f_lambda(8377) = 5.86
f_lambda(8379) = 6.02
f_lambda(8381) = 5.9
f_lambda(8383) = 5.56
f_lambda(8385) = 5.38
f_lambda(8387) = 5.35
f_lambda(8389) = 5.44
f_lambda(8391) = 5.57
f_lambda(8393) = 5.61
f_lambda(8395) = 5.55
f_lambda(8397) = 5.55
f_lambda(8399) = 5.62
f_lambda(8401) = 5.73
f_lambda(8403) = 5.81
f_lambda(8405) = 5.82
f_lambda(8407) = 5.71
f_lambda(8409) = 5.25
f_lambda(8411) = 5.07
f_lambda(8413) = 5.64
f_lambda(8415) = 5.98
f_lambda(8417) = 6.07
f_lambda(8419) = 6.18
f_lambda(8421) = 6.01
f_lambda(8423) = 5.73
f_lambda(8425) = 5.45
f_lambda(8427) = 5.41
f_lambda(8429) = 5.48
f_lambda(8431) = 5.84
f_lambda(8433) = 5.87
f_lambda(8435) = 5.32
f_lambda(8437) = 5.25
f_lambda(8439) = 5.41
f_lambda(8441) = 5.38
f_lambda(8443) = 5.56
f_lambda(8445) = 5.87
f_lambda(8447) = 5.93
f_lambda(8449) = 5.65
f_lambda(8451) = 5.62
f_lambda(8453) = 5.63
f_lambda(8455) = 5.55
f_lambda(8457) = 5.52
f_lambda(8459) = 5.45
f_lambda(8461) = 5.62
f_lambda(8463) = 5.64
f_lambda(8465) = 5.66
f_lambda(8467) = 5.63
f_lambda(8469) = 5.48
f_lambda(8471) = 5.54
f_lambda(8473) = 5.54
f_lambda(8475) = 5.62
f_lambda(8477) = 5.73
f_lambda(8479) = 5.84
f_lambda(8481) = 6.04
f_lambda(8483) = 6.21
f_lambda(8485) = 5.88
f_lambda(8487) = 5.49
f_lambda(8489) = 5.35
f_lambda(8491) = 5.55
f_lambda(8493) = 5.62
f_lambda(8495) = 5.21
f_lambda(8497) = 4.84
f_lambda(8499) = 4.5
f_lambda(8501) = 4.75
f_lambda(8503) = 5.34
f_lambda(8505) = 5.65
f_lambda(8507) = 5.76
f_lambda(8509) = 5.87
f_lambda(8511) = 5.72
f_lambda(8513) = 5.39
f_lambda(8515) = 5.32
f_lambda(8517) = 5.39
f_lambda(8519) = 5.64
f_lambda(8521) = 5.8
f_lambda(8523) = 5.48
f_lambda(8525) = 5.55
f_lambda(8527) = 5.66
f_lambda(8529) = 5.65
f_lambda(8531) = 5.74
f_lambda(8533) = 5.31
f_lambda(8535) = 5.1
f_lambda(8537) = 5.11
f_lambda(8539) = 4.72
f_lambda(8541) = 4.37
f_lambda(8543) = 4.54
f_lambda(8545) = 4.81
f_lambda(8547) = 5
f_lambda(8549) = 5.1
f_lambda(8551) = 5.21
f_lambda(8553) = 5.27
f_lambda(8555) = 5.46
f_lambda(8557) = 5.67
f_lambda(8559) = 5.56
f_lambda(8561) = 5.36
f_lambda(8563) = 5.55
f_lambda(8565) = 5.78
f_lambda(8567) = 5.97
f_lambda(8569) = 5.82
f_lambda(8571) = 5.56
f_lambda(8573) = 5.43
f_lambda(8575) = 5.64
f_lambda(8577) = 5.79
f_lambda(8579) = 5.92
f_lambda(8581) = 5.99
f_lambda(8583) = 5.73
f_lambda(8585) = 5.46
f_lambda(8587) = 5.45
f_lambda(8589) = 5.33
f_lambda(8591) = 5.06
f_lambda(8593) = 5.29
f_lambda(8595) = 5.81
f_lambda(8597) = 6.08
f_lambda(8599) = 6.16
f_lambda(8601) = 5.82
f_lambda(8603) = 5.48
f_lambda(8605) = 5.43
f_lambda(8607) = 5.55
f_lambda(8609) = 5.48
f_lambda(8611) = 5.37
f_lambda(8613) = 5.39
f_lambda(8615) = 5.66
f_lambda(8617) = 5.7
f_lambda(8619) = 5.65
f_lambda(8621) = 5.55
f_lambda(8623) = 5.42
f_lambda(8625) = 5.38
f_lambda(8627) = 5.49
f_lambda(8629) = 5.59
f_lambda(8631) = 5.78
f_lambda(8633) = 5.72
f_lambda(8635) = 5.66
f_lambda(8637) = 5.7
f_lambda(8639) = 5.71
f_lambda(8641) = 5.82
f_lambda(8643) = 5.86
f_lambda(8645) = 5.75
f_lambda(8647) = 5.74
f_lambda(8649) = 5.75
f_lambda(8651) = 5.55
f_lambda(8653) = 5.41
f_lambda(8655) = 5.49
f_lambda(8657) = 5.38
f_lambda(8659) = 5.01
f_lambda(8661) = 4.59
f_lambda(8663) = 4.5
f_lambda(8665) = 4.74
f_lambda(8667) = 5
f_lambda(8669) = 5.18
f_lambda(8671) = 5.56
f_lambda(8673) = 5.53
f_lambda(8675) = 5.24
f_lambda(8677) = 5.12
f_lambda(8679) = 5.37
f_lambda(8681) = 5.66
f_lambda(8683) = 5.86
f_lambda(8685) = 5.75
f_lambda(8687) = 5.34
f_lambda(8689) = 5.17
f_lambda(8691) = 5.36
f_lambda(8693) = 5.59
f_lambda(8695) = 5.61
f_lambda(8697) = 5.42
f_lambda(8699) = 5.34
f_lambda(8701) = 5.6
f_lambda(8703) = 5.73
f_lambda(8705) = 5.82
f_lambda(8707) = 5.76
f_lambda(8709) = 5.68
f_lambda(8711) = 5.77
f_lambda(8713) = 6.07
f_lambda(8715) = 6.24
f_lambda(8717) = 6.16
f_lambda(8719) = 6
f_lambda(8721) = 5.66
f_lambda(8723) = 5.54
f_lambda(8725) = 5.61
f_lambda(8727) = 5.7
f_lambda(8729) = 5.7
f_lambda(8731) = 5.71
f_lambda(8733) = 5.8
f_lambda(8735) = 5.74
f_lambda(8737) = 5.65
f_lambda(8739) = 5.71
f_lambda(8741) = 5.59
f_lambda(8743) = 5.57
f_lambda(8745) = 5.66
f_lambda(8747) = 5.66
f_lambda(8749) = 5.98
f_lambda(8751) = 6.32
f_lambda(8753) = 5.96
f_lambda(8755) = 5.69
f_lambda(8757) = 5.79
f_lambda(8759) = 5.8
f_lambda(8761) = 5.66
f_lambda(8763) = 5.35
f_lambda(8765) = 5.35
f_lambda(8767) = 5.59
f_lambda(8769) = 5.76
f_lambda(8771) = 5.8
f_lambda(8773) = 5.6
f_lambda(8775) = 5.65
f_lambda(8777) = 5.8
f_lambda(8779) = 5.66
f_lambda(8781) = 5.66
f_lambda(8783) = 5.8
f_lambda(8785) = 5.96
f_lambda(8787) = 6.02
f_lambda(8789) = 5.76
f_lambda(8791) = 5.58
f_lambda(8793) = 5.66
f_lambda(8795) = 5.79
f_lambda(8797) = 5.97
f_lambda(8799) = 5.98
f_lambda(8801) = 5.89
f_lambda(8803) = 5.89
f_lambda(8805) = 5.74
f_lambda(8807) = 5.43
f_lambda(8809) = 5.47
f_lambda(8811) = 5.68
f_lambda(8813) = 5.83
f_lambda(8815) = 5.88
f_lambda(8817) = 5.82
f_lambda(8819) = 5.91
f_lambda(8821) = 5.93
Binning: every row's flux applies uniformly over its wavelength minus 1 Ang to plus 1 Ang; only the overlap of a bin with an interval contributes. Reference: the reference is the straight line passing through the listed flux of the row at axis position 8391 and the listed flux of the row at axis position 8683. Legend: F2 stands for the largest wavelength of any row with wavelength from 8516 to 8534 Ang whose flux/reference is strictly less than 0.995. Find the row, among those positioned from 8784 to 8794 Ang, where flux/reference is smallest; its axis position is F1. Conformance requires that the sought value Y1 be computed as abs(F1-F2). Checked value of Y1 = 258 Ang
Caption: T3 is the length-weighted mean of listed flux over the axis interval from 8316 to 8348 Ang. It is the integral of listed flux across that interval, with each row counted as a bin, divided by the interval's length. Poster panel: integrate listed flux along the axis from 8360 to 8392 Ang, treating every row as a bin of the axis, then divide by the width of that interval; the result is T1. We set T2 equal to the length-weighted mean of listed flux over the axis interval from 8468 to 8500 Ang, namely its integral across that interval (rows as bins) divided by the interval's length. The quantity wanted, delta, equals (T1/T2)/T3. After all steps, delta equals 0.181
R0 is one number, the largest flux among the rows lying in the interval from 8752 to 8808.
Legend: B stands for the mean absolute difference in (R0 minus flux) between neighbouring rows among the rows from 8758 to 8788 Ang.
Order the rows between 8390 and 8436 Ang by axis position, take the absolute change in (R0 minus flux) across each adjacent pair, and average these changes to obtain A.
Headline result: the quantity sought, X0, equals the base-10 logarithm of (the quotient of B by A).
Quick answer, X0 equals -0.15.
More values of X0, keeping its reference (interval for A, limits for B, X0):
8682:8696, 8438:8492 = -0.18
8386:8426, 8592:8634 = -0.05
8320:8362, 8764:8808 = -0.04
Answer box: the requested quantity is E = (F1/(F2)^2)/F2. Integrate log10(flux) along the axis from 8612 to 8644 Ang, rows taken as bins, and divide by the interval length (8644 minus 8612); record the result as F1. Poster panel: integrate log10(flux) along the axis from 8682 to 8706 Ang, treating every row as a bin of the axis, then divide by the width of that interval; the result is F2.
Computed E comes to 1.82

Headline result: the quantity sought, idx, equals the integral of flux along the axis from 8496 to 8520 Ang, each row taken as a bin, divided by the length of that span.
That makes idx 5.35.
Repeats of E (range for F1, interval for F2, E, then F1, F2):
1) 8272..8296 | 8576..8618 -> 1.83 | 0.771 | 0.749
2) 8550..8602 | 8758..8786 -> 1.75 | 0.749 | 0.754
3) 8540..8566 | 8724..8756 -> 1.63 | 0.715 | 0.760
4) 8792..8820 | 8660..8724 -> 1.89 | 0.762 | 0.739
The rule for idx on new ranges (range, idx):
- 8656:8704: 5.32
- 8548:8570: 5.52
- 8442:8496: 5.65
